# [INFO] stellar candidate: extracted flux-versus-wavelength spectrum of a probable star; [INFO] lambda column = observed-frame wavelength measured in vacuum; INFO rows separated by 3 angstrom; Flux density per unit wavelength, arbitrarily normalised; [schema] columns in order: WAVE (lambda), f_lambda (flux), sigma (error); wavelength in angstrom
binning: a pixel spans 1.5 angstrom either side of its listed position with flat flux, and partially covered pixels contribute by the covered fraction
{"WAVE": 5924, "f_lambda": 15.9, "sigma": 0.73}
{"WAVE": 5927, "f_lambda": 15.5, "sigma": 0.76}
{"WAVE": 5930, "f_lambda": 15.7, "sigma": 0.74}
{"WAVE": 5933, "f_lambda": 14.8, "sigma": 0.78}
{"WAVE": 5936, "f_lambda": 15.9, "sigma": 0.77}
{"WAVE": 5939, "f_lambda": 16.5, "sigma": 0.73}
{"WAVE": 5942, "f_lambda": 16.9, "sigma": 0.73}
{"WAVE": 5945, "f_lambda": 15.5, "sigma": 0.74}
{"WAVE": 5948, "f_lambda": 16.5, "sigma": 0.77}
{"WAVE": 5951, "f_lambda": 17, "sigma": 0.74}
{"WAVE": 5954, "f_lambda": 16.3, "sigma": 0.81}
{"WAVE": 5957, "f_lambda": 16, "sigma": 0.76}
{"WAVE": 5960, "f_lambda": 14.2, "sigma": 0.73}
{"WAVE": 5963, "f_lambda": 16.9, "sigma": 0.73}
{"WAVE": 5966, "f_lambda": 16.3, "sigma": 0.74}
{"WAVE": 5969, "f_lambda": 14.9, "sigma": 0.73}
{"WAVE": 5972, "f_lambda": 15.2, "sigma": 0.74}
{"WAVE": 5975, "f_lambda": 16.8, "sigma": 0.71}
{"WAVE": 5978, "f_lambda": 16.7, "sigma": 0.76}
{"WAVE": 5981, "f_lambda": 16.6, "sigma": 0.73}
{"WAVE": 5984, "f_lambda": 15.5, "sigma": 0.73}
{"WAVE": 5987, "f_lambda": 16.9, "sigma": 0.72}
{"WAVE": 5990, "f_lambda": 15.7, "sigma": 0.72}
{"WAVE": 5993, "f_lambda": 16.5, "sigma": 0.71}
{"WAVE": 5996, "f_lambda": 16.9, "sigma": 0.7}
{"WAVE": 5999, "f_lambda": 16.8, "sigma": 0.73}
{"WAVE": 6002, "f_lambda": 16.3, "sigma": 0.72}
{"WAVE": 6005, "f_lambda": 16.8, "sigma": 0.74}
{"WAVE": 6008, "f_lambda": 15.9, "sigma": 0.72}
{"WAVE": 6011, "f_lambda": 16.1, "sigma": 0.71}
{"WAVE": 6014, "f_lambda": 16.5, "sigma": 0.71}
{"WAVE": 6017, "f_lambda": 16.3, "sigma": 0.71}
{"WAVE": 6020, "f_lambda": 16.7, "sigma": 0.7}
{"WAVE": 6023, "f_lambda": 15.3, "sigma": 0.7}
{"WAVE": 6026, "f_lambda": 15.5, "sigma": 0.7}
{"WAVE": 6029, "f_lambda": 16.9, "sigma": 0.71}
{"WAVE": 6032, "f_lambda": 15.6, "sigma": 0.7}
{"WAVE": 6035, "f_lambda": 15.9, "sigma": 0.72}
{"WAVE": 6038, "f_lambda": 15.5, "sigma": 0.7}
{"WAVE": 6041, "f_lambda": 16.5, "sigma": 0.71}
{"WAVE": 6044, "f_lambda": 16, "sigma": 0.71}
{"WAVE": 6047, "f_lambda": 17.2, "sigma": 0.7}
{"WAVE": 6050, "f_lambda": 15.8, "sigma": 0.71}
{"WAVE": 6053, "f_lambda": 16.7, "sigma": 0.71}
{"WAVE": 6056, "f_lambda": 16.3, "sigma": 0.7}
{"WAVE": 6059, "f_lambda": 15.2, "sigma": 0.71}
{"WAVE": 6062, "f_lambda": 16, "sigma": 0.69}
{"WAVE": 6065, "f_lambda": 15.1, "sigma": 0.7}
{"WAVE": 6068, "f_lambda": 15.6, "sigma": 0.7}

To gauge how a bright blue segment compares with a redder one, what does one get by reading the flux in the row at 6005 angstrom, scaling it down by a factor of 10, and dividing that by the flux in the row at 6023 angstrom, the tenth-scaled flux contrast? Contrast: 0.110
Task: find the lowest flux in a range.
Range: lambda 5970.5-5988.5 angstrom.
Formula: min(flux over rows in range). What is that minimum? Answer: 15.2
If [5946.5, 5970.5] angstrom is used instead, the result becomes 14.2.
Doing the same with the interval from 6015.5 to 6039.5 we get 15.3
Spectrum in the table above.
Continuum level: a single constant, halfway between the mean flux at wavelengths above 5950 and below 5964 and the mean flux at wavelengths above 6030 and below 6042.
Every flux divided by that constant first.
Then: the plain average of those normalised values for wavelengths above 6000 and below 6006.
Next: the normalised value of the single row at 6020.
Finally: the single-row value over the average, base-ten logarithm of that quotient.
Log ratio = 0.0039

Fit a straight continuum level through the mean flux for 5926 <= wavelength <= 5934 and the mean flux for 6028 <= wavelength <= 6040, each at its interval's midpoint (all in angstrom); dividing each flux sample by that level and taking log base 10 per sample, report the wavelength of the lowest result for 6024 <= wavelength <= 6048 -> 6038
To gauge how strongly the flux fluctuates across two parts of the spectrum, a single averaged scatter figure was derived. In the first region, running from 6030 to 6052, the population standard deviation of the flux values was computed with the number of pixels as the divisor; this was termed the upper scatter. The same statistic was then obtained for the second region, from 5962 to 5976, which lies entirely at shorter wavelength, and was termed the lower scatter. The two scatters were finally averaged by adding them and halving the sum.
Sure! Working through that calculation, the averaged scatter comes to 0.69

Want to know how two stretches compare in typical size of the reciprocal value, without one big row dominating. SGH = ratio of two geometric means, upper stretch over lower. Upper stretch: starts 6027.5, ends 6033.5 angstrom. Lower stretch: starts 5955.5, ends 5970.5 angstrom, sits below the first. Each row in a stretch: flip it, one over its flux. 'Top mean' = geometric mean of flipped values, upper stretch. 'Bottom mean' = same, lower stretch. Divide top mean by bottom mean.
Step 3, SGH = 0.96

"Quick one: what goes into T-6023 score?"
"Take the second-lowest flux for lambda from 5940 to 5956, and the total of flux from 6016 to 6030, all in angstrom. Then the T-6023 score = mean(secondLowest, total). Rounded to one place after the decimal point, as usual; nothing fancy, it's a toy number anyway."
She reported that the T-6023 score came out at 48.5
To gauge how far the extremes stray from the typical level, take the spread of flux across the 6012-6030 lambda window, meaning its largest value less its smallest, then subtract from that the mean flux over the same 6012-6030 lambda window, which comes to -14.6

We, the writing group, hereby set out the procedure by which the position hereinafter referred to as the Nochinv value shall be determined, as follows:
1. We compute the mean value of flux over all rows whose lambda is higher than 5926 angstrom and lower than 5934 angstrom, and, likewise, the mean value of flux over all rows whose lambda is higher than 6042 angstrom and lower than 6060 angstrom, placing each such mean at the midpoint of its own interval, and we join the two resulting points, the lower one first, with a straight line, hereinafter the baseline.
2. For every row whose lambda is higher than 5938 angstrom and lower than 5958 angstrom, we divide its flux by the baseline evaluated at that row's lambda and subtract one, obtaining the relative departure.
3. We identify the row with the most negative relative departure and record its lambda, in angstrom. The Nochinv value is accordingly 5945 angstrom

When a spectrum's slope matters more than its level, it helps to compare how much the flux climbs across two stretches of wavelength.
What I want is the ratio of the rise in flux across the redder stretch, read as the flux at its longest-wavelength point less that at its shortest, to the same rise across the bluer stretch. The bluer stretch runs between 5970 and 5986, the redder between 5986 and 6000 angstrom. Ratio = -0.3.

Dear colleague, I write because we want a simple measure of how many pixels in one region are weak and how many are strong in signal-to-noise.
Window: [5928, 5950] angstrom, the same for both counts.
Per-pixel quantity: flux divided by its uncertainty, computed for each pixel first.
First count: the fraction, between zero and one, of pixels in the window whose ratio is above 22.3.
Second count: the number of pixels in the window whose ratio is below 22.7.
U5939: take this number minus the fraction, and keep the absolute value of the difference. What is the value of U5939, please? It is 5.7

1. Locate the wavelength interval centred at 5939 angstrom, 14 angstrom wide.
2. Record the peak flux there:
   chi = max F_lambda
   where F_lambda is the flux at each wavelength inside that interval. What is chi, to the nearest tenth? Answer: 16.9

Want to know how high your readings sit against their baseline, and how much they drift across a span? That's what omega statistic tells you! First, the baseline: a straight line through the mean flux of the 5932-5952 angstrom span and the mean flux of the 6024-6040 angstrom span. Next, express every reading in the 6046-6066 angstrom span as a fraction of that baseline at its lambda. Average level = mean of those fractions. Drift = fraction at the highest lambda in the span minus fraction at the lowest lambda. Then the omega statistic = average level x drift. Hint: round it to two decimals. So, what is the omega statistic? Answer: -0.13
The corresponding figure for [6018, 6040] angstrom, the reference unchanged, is -0.07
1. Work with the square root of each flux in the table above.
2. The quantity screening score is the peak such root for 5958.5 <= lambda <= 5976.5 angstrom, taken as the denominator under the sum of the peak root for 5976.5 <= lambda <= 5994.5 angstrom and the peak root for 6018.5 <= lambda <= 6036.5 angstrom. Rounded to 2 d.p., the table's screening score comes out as 2.00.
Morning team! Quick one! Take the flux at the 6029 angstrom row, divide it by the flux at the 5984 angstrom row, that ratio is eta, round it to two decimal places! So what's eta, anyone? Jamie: 1.09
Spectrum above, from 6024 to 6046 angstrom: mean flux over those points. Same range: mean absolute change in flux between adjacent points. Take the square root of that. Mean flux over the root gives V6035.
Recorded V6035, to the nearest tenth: 17.7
